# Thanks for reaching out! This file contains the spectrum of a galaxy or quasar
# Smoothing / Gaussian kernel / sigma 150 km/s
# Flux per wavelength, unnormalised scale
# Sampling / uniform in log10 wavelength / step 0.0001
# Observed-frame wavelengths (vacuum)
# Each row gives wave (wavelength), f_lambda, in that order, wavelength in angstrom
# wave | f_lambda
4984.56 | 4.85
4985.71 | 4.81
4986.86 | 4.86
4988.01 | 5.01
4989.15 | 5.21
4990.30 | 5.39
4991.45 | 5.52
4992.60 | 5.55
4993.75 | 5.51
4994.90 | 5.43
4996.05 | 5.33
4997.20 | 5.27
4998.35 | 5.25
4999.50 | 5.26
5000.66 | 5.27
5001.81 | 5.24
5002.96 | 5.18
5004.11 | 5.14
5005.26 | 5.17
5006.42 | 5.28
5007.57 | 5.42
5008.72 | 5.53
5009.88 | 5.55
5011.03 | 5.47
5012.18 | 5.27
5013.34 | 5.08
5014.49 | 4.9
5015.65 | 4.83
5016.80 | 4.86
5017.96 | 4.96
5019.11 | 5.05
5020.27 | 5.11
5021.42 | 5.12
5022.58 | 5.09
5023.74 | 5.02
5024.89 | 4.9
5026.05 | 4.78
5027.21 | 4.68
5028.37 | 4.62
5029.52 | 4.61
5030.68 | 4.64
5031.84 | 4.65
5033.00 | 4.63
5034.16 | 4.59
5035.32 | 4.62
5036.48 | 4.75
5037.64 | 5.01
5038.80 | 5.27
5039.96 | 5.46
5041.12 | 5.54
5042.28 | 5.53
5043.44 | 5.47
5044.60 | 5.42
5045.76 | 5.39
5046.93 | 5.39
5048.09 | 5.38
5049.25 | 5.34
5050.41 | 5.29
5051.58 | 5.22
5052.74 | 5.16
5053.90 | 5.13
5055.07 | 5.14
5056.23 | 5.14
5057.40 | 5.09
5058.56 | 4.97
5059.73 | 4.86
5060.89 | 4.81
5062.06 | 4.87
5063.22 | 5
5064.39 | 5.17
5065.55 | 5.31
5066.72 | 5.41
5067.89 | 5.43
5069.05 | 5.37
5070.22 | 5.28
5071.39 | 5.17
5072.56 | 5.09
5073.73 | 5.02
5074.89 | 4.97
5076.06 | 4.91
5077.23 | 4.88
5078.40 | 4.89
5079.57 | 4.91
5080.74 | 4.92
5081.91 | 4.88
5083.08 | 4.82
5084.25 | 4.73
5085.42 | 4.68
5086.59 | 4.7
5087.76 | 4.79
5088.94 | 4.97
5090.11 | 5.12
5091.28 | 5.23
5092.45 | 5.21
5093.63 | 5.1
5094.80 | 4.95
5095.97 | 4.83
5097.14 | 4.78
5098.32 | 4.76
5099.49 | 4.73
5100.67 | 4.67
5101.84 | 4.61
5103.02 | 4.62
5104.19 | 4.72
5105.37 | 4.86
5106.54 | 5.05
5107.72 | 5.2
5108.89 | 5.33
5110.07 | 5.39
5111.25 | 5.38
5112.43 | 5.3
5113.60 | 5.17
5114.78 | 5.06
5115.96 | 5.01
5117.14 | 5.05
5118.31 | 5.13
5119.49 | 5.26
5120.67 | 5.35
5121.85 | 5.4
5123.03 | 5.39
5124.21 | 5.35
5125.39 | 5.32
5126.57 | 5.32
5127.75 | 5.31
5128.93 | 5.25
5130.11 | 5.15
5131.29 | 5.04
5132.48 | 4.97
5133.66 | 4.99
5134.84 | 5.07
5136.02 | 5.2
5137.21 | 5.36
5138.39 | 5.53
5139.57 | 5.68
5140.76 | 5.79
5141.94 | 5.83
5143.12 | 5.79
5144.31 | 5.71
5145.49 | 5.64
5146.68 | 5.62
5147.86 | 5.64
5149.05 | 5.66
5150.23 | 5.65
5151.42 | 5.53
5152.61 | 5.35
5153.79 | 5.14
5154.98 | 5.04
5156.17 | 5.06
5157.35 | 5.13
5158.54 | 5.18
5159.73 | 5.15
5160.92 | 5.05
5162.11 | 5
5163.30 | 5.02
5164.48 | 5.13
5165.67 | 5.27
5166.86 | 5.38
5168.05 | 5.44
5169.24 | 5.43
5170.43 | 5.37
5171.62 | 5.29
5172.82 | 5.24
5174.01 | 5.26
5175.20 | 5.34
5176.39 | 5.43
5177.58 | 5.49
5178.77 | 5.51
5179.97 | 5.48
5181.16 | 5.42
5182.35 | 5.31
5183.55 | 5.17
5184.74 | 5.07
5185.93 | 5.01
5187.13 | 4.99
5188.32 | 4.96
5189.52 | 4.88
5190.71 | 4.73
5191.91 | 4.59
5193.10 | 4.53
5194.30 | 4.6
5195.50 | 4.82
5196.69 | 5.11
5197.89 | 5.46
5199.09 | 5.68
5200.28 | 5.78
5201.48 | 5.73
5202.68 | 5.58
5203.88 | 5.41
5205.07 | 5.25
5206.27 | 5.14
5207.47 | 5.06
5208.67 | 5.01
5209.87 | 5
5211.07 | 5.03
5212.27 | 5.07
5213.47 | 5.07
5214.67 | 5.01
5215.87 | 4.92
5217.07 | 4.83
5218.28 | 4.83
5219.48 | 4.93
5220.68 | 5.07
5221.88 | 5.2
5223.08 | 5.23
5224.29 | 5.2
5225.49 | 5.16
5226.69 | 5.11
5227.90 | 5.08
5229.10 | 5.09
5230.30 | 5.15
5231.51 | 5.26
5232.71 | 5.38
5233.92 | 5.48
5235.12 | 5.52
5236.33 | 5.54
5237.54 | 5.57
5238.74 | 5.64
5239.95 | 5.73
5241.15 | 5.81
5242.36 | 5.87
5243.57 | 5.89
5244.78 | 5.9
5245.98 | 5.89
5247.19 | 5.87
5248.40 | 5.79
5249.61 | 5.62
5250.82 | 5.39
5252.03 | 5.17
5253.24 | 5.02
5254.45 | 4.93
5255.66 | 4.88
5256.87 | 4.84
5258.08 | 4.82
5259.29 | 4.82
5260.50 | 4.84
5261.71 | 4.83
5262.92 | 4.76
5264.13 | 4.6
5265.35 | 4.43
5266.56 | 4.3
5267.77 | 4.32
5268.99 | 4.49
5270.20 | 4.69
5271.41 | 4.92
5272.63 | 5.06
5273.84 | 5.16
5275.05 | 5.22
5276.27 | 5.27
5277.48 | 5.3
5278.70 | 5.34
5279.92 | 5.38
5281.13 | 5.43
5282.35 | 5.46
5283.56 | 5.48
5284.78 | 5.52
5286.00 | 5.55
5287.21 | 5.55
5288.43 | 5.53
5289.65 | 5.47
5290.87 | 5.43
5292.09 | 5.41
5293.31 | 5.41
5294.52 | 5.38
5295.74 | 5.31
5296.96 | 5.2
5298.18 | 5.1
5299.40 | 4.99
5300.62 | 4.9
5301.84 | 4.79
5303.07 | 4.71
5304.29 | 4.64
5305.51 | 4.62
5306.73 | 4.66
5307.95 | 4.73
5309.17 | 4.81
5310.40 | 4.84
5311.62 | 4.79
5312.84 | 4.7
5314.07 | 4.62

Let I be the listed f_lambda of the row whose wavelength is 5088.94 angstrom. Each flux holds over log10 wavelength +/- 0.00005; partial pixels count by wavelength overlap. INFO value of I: 4.97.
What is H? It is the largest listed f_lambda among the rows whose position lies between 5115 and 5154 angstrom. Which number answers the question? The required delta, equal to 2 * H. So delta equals 11.7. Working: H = 5.83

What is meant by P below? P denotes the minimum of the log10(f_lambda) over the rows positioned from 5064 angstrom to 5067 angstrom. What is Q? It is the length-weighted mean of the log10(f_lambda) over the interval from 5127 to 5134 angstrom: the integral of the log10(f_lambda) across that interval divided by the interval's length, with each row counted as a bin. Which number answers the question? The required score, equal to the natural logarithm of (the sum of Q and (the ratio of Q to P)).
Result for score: 0.53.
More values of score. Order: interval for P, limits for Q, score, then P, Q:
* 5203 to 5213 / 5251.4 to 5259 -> 0.52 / 0.699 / 0.69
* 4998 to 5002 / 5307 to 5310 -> 0.48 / 0.719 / 0.68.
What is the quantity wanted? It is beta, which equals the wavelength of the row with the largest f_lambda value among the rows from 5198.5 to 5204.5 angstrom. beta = 5200.28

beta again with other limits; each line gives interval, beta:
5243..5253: 5244.78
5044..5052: 5044.60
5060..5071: 5067.89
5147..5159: 5149.05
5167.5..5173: 5168.05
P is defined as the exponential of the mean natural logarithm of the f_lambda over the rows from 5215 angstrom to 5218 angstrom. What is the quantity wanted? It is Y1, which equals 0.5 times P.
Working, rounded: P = 4.87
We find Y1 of 2.44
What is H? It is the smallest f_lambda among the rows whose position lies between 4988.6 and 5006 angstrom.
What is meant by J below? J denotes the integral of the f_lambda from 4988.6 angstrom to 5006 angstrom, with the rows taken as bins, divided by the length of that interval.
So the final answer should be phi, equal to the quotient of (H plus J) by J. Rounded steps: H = 5.14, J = 5.31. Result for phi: 1.97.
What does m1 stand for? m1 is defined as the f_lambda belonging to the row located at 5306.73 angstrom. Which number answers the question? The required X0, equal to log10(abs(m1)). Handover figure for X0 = 0.668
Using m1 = 4.66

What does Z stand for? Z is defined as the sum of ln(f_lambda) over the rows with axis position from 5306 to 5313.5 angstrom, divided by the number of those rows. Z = 1.56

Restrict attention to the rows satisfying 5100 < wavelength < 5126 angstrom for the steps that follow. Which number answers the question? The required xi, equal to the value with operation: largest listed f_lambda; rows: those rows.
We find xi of 5.4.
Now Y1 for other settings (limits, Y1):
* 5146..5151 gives 2.82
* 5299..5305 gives 2.40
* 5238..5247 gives 2.91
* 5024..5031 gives 2.35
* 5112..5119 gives 2.56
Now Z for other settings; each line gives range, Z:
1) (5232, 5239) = 1.71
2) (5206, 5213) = 1.62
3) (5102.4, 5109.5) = 1.60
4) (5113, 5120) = 1.63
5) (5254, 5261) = 1.58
